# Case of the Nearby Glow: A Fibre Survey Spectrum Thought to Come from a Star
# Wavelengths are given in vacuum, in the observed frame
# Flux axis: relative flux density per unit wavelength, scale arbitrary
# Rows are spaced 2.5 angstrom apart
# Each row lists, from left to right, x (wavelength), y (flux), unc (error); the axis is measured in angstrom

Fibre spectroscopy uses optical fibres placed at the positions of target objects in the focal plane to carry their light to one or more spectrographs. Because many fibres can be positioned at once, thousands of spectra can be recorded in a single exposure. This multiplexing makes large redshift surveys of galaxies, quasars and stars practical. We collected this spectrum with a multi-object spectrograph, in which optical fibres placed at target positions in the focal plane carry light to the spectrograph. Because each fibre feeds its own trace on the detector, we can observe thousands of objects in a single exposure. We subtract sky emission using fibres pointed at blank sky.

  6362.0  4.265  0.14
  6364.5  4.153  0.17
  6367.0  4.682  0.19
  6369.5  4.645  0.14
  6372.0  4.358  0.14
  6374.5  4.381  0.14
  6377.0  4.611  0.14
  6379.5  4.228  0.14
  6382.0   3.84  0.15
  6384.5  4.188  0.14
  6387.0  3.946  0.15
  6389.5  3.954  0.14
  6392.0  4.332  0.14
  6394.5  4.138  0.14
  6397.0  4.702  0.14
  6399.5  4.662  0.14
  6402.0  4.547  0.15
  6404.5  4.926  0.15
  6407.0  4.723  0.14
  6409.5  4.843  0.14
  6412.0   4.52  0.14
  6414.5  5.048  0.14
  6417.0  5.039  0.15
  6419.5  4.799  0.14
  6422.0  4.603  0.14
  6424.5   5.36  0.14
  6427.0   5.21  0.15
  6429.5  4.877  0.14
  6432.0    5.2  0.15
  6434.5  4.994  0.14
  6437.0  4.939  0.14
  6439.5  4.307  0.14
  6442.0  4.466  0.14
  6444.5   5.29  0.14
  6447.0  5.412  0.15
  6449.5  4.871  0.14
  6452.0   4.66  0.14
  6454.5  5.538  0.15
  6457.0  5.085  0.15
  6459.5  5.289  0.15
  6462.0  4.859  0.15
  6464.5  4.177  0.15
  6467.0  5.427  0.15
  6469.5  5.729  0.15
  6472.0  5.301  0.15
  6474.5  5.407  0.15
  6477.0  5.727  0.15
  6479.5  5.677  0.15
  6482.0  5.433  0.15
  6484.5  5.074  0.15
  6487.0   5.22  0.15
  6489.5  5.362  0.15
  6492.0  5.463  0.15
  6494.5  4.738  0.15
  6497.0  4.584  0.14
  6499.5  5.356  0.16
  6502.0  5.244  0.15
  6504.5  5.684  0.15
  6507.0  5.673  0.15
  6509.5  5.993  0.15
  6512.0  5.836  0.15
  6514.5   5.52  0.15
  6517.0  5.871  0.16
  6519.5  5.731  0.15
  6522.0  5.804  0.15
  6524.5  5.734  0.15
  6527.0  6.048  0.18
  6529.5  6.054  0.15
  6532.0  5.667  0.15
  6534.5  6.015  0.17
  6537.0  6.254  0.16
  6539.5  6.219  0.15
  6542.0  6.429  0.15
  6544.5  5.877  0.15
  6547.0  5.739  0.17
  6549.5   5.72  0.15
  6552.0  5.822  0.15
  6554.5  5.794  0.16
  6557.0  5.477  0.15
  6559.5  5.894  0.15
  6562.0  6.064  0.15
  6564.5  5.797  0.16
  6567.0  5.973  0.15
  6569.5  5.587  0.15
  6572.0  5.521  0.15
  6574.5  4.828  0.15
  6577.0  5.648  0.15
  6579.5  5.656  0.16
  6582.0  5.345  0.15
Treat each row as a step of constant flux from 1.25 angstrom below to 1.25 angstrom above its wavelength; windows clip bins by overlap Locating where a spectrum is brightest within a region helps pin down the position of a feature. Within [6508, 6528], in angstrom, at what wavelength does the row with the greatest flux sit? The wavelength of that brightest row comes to 6527.0 angstrom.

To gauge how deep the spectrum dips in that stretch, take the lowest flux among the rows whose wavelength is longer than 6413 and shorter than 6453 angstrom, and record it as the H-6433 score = 4.307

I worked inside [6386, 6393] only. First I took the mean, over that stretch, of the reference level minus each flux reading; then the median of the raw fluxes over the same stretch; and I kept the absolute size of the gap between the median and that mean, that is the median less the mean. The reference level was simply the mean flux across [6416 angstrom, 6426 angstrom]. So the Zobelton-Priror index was 3.1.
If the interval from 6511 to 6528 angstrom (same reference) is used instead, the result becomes 6.6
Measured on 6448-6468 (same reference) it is 5.0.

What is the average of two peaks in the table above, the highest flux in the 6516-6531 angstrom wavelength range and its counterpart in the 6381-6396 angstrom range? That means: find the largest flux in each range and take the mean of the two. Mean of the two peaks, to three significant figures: 5.19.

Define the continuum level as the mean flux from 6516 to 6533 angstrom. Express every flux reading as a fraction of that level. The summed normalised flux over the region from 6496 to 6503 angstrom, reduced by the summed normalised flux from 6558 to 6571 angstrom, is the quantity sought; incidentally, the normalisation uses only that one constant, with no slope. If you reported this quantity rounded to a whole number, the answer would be -2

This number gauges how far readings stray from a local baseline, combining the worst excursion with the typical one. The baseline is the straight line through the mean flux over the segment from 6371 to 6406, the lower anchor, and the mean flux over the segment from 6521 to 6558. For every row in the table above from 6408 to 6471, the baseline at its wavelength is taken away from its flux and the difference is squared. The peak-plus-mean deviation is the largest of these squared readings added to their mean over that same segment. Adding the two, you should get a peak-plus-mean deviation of 1.07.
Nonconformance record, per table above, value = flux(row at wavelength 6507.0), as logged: 5.673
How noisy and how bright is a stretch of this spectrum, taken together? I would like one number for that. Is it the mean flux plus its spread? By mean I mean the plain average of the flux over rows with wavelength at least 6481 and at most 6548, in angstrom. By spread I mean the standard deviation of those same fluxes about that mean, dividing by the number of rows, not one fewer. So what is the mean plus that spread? 6.1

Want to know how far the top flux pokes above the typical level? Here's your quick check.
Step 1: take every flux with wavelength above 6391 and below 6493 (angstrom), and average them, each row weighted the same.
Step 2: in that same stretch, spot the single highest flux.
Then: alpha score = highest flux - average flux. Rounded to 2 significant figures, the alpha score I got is 0.72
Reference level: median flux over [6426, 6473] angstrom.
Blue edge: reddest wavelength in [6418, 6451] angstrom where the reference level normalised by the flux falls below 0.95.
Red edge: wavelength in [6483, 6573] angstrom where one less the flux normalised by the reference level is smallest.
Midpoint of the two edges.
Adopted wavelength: 6494.5 angstrom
